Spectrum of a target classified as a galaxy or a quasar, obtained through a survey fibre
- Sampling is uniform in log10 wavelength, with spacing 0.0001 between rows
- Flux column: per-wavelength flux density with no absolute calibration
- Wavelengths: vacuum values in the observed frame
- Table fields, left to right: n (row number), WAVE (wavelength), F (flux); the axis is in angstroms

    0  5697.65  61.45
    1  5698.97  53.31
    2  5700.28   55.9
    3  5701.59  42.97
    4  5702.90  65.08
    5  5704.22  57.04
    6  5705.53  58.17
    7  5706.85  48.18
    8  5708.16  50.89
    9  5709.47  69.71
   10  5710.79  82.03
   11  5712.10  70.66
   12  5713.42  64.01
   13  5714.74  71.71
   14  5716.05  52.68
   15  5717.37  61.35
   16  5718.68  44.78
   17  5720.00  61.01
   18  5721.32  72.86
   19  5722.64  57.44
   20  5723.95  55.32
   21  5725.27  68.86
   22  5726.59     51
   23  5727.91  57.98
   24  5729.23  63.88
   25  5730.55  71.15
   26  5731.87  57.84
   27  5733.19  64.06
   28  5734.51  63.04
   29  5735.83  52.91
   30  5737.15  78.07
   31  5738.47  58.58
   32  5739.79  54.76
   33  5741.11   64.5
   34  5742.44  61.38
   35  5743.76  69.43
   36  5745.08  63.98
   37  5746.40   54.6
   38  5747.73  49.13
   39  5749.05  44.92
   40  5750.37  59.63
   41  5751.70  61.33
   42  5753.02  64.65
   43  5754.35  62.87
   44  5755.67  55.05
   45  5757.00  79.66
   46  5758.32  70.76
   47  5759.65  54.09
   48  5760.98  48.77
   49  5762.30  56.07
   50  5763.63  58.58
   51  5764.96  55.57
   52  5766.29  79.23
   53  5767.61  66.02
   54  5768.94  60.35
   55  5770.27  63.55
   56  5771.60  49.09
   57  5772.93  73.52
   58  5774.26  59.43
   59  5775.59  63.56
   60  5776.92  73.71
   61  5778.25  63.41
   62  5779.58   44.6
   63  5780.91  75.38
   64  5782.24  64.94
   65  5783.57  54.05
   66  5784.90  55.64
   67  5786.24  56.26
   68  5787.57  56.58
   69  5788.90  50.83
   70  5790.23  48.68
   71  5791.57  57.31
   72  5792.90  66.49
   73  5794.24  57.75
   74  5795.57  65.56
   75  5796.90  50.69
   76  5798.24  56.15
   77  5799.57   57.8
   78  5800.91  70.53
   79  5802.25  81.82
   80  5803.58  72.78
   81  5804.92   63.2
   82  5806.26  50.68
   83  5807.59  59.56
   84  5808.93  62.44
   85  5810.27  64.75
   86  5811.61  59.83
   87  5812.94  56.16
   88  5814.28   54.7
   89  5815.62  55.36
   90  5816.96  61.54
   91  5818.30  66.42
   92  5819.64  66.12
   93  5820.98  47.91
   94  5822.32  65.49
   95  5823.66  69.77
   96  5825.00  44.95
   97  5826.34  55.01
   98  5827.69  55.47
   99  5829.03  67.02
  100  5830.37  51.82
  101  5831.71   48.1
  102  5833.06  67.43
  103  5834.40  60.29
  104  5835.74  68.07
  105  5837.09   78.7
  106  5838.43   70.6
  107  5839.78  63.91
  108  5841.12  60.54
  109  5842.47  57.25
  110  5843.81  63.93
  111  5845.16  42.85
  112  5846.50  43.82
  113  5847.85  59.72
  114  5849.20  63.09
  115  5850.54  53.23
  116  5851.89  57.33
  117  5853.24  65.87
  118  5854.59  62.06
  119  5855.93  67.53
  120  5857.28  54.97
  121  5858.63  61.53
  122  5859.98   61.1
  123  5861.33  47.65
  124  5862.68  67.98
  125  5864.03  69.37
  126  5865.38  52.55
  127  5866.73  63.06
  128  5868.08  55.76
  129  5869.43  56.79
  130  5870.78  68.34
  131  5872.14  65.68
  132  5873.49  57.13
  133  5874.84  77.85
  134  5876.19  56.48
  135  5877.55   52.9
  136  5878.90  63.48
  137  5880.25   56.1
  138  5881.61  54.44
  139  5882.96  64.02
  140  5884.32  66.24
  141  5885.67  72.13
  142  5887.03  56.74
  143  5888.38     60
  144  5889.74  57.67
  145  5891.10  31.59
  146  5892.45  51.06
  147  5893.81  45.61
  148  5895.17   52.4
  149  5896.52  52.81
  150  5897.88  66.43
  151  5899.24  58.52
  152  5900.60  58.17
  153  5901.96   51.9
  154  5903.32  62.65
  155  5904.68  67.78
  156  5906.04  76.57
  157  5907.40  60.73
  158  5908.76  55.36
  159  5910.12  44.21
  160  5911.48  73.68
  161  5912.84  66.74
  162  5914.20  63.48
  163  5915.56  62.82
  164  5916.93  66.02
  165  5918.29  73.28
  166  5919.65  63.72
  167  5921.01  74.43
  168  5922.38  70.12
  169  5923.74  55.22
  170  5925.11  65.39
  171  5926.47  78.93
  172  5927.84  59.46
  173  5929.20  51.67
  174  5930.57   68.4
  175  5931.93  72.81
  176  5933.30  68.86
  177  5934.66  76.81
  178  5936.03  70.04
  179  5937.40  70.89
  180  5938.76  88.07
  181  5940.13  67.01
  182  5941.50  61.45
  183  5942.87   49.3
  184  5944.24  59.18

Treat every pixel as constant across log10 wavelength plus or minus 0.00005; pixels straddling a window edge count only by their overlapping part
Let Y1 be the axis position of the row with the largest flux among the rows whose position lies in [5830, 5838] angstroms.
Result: 5837.09 angstroms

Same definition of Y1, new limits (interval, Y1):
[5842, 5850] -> 5843.81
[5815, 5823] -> 5818.30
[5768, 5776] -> 5772.93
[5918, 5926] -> 5921.01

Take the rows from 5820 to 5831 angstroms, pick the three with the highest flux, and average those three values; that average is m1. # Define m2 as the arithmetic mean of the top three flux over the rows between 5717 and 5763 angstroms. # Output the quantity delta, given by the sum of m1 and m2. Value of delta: 144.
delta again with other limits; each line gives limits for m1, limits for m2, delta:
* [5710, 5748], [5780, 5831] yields 154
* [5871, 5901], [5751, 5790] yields 150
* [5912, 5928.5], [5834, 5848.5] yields 148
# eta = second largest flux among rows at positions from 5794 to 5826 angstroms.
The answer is 72.78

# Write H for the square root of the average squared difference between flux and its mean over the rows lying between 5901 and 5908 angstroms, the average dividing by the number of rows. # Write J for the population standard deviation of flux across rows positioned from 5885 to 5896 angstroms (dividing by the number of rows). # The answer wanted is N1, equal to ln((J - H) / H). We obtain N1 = -1.0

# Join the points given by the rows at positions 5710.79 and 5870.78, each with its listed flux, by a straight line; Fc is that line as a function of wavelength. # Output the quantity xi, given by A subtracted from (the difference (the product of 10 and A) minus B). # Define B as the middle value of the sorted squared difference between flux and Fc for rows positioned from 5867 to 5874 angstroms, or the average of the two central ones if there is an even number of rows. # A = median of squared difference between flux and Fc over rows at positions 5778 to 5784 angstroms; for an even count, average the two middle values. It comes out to 1365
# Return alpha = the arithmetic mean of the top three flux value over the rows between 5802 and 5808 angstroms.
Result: 73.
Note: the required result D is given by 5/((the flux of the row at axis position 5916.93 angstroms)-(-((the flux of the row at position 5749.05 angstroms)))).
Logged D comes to 0.0451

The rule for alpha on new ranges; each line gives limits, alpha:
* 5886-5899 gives 61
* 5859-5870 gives 67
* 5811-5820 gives 65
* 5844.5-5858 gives 65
